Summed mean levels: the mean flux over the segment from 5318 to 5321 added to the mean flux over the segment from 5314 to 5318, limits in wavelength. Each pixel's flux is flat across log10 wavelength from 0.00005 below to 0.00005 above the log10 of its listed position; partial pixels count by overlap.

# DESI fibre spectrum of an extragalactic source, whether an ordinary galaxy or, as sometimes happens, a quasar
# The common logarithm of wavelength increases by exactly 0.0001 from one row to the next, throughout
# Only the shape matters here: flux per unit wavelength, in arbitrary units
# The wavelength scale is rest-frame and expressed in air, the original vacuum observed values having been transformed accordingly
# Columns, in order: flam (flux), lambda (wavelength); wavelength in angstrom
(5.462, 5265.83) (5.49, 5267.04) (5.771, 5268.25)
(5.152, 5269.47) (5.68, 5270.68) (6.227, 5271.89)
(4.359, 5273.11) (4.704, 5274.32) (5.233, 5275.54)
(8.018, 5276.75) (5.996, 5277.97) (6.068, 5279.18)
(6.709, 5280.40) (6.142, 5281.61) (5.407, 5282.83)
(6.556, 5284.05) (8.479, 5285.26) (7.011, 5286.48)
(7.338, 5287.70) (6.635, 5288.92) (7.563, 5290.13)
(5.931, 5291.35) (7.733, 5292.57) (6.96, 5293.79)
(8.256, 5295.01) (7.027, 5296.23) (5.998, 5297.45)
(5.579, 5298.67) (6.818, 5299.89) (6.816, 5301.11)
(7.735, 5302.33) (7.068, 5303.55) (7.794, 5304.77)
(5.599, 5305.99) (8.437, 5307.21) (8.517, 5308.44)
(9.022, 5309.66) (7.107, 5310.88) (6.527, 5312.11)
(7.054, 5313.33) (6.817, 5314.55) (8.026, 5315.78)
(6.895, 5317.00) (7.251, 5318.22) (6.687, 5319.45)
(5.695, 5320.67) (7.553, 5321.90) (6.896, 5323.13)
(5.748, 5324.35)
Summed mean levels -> 13.8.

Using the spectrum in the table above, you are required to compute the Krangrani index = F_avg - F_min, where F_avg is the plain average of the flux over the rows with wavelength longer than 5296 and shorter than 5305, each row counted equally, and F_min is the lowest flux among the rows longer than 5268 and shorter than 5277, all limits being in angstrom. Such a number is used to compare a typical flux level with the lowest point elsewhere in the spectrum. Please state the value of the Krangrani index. 2.5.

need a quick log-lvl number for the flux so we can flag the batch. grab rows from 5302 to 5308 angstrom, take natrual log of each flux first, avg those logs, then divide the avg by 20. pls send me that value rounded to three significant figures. 0.0991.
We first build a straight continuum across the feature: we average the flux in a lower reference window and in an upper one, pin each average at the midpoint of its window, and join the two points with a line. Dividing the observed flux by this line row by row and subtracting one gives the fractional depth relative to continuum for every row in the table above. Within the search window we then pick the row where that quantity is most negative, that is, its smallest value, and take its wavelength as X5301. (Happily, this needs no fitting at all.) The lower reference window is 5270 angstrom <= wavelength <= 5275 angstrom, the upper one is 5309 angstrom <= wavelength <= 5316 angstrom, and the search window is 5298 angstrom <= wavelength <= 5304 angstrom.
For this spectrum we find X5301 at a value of 5298.67 angstrom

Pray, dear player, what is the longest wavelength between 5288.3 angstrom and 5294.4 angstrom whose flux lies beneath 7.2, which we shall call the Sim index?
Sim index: 5293.79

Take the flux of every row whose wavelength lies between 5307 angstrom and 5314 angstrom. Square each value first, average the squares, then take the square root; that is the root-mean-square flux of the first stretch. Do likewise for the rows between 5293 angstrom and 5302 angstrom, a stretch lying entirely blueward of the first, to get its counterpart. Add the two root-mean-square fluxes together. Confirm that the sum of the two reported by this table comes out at 14.7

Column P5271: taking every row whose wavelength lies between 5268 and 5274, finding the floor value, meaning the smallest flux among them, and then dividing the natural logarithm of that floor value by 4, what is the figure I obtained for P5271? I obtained 0.368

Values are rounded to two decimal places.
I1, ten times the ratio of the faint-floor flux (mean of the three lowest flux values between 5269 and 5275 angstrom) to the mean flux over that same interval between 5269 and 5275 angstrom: 9.07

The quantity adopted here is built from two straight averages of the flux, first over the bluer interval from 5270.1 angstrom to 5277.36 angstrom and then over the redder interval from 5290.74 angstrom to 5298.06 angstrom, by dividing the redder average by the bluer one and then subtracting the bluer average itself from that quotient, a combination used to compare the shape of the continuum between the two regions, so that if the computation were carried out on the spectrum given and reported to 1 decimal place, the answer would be -4.5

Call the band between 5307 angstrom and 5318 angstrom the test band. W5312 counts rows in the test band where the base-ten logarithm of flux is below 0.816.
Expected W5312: 1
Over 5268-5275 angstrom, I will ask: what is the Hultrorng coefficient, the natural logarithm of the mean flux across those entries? 1.67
